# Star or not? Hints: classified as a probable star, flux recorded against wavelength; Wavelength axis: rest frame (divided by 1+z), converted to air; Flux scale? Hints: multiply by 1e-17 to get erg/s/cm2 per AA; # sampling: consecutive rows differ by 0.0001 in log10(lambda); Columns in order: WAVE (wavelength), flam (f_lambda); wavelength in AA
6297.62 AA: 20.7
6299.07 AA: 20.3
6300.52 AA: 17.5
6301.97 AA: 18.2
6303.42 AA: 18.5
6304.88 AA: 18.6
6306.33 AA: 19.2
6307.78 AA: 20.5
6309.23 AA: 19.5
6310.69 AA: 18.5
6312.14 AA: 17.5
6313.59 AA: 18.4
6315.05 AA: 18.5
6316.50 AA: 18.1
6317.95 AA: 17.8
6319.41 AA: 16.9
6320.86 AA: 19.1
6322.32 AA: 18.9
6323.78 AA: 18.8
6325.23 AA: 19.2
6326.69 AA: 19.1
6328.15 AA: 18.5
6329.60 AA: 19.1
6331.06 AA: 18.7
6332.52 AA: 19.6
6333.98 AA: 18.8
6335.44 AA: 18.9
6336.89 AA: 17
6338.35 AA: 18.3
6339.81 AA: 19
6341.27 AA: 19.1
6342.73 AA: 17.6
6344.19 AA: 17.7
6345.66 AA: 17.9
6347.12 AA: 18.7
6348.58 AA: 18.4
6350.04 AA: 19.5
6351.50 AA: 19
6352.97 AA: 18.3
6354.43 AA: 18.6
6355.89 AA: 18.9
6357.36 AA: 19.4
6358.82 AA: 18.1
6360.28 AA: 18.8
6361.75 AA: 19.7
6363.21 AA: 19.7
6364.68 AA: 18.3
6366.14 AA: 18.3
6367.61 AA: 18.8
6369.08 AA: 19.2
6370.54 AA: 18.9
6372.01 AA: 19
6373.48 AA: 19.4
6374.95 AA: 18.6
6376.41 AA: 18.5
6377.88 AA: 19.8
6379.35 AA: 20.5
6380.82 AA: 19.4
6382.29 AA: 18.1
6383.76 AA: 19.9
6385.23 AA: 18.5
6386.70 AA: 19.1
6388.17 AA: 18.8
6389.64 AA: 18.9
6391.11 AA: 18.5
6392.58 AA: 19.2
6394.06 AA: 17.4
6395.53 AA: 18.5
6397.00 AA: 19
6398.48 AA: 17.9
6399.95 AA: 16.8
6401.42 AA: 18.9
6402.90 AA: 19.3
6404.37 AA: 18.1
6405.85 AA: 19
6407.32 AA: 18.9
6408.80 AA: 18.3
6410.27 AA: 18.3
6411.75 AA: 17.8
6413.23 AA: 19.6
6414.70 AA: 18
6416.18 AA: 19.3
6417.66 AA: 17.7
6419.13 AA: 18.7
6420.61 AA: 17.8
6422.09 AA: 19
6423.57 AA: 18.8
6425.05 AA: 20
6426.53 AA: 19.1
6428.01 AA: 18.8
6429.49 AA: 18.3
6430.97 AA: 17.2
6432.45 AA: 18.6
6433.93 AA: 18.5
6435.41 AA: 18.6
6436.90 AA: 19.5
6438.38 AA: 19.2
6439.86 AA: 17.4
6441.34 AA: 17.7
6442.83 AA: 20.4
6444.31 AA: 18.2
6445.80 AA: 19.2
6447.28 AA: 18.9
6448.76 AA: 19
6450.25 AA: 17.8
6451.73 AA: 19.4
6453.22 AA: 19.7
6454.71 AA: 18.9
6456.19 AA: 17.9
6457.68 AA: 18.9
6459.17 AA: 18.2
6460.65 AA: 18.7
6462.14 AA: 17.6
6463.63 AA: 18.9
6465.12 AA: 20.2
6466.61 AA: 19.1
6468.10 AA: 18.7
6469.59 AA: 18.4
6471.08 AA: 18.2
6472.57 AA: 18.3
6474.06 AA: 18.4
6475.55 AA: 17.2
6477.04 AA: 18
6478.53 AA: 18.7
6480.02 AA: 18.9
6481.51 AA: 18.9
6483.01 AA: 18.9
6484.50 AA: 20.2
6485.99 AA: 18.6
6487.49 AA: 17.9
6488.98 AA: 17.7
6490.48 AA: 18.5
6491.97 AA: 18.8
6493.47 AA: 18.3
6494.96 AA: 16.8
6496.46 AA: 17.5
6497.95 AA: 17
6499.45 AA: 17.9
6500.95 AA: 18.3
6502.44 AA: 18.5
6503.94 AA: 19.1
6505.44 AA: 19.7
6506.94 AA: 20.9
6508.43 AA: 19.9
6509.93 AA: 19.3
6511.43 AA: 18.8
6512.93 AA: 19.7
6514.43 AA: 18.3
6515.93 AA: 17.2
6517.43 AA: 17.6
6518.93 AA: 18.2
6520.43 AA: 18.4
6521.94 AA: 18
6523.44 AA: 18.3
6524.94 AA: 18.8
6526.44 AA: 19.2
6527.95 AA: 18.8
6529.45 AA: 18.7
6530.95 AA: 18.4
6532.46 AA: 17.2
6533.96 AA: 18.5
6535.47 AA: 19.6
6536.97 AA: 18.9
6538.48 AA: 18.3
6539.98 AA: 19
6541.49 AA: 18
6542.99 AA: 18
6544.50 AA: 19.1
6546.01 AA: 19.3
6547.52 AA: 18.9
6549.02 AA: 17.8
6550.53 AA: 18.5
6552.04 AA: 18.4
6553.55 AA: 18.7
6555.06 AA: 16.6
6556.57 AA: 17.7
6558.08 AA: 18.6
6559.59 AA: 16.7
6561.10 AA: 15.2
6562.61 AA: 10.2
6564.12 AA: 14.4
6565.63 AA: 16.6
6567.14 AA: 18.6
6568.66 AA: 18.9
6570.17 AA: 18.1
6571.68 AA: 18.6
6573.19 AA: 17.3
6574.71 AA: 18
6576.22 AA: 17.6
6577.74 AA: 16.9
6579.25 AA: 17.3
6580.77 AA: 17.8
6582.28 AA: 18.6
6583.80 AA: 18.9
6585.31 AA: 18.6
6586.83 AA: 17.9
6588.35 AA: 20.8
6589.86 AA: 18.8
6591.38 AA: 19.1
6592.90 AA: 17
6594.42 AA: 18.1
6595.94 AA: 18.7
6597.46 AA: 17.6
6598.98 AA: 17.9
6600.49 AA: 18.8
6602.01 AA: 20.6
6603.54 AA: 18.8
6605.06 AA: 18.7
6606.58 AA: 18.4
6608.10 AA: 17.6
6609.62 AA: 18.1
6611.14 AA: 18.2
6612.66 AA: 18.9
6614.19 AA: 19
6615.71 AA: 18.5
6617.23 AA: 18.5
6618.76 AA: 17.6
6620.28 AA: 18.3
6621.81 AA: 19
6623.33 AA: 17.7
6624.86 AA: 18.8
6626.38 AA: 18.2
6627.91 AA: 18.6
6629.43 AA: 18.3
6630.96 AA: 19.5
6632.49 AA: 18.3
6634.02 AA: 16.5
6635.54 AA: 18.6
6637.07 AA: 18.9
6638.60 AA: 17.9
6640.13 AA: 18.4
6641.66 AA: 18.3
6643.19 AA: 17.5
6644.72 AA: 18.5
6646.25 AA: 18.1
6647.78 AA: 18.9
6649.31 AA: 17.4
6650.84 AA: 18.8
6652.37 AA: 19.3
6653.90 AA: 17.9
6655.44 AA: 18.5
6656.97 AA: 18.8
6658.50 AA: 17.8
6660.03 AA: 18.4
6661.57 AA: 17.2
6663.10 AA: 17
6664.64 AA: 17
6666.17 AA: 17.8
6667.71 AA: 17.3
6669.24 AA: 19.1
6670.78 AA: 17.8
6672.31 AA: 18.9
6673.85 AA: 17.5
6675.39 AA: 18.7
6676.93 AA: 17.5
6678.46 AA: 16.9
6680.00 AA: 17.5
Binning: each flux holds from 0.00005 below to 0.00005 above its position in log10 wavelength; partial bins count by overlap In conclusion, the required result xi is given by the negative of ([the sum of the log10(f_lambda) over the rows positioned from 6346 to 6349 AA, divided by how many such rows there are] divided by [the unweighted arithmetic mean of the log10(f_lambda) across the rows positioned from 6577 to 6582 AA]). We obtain -1.02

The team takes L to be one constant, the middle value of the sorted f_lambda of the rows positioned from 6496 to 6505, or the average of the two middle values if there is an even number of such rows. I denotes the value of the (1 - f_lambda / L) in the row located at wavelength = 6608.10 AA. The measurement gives 0.03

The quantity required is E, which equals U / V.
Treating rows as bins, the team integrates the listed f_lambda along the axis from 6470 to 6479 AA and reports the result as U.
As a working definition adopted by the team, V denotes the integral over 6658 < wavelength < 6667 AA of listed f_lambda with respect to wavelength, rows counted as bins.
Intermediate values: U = 163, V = 158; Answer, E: 1.0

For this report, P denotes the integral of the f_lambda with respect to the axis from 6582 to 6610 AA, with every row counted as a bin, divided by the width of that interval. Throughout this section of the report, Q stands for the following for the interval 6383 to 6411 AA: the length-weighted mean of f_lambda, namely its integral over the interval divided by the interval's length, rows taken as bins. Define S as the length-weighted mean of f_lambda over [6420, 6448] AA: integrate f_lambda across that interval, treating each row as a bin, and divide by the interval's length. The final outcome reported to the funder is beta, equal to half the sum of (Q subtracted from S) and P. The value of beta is 9.3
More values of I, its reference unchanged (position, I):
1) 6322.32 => -0.04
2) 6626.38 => -0.01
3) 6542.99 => 0.01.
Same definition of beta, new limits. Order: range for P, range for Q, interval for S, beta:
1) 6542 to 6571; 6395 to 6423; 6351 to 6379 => 8.9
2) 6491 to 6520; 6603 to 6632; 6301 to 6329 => 9.3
